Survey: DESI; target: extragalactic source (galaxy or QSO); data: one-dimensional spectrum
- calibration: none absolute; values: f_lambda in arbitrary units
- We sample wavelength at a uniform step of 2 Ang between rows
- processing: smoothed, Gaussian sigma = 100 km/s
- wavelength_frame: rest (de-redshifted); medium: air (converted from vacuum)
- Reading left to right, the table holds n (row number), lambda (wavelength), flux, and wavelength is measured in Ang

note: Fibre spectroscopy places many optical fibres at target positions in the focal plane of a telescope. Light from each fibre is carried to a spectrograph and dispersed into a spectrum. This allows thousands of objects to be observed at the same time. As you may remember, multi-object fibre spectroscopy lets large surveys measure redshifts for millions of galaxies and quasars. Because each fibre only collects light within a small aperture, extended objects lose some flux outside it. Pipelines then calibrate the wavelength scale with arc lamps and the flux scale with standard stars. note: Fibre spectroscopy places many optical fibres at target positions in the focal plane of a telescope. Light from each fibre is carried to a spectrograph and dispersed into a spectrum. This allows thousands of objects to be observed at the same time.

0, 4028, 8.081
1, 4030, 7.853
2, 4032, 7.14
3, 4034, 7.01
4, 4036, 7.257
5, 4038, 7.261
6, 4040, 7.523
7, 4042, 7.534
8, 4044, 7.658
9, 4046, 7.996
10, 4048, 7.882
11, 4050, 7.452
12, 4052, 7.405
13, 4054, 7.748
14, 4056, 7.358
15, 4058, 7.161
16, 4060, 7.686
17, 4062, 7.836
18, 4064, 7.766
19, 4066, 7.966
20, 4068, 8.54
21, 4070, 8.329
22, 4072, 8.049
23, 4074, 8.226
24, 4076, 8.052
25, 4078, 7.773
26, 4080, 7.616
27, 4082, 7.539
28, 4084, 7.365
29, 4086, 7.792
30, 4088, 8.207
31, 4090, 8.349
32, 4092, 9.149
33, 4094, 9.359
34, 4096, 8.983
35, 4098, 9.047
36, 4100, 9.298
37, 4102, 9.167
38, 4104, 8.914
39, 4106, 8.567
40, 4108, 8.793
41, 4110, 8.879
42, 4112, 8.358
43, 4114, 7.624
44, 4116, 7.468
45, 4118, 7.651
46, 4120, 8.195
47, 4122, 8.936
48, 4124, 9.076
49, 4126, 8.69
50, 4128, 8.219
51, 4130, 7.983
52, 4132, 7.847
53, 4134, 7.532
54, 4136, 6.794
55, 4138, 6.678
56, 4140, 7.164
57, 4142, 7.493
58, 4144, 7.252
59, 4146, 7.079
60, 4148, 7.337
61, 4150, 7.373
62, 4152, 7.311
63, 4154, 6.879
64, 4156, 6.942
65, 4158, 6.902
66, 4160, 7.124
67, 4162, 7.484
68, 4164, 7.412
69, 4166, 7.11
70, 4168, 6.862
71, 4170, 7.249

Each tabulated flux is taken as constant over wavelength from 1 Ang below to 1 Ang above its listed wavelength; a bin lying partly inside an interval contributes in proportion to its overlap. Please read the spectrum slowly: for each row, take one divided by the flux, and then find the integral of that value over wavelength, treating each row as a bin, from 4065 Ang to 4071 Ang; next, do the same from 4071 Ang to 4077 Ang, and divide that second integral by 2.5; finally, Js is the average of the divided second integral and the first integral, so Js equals 0.51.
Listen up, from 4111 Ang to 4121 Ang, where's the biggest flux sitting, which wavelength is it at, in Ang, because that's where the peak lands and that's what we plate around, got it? 4112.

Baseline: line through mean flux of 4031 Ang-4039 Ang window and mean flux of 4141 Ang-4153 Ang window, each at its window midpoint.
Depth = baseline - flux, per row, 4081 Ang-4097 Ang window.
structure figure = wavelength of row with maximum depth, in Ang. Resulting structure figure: 4084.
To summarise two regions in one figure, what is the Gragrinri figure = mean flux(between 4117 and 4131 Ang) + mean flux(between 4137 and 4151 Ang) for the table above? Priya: 15.6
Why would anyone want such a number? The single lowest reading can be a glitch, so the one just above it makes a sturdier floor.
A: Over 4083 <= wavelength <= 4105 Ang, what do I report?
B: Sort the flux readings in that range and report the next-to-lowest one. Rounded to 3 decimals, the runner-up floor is 7.792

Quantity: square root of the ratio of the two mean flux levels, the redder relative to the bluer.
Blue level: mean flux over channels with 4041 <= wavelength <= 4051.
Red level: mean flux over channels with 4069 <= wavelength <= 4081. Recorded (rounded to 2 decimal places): 1.02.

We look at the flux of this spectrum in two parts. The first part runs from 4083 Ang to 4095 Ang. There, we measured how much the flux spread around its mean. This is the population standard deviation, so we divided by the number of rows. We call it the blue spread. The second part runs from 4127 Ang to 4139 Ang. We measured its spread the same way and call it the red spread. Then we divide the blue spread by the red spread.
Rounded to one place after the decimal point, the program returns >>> 1.2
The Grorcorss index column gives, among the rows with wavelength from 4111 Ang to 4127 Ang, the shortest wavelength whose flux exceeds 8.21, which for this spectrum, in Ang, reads 4112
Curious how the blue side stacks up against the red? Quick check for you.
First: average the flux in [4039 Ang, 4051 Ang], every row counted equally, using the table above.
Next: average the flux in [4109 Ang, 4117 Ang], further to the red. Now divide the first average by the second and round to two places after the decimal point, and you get 0.95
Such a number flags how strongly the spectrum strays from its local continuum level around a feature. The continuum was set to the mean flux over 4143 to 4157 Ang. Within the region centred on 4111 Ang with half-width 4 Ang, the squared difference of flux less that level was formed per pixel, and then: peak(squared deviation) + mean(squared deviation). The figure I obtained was 5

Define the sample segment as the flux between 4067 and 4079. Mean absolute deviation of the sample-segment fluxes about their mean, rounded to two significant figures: 0.20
